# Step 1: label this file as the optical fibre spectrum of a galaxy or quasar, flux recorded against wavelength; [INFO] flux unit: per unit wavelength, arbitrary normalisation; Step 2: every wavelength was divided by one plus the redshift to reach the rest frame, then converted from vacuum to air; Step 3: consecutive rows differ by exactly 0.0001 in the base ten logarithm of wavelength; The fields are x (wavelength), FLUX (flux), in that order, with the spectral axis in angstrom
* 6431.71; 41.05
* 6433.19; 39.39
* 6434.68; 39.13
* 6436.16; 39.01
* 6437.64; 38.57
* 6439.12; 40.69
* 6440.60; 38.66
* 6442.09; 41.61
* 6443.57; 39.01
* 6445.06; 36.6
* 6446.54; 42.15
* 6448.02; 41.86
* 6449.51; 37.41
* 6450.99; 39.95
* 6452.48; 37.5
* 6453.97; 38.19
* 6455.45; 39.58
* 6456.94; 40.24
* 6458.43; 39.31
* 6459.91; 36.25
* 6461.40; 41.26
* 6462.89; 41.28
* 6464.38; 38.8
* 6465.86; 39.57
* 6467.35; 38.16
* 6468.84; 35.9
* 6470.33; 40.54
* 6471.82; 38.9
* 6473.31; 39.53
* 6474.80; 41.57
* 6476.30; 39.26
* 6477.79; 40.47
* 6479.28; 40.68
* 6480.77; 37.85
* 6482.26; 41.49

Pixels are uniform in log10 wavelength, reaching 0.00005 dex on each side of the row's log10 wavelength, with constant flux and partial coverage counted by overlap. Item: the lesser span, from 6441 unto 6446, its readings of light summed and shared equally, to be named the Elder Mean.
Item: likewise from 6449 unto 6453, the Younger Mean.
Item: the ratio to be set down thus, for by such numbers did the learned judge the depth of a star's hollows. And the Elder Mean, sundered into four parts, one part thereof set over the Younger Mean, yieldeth 0.255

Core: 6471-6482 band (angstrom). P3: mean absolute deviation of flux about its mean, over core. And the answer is 1.0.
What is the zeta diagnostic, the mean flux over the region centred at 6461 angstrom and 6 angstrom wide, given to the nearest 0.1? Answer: 39.5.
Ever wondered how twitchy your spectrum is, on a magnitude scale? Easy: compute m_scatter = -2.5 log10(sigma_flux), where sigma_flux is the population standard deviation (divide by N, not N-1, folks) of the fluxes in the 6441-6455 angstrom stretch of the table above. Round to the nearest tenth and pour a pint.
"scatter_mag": -0.7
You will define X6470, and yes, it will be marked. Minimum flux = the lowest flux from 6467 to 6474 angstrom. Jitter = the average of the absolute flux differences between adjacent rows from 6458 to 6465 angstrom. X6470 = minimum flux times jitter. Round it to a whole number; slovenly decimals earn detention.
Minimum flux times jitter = 95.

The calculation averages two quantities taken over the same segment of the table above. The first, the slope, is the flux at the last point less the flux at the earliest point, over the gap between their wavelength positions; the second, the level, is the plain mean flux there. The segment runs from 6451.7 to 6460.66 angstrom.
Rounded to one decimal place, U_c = 19.2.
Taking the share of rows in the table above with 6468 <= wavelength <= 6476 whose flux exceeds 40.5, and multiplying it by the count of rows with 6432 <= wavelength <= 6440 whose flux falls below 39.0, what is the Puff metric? 0.40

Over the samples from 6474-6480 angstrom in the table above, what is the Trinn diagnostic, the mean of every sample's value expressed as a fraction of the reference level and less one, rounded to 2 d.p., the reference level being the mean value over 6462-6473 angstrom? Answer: 0.04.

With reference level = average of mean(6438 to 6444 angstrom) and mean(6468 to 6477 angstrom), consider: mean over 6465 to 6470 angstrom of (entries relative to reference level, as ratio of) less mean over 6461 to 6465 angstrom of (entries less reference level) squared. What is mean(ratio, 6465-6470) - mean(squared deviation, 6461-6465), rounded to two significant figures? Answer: -1.1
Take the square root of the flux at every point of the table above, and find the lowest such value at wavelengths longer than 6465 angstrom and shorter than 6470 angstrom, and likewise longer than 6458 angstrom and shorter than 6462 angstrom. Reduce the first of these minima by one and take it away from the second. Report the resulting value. 1.03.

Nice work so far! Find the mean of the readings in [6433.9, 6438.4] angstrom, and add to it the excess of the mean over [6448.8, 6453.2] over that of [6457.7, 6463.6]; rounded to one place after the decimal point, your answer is 37.7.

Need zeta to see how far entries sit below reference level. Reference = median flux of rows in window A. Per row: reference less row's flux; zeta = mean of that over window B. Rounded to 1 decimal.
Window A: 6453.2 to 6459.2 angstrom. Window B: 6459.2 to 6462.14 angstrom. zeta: 0.7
